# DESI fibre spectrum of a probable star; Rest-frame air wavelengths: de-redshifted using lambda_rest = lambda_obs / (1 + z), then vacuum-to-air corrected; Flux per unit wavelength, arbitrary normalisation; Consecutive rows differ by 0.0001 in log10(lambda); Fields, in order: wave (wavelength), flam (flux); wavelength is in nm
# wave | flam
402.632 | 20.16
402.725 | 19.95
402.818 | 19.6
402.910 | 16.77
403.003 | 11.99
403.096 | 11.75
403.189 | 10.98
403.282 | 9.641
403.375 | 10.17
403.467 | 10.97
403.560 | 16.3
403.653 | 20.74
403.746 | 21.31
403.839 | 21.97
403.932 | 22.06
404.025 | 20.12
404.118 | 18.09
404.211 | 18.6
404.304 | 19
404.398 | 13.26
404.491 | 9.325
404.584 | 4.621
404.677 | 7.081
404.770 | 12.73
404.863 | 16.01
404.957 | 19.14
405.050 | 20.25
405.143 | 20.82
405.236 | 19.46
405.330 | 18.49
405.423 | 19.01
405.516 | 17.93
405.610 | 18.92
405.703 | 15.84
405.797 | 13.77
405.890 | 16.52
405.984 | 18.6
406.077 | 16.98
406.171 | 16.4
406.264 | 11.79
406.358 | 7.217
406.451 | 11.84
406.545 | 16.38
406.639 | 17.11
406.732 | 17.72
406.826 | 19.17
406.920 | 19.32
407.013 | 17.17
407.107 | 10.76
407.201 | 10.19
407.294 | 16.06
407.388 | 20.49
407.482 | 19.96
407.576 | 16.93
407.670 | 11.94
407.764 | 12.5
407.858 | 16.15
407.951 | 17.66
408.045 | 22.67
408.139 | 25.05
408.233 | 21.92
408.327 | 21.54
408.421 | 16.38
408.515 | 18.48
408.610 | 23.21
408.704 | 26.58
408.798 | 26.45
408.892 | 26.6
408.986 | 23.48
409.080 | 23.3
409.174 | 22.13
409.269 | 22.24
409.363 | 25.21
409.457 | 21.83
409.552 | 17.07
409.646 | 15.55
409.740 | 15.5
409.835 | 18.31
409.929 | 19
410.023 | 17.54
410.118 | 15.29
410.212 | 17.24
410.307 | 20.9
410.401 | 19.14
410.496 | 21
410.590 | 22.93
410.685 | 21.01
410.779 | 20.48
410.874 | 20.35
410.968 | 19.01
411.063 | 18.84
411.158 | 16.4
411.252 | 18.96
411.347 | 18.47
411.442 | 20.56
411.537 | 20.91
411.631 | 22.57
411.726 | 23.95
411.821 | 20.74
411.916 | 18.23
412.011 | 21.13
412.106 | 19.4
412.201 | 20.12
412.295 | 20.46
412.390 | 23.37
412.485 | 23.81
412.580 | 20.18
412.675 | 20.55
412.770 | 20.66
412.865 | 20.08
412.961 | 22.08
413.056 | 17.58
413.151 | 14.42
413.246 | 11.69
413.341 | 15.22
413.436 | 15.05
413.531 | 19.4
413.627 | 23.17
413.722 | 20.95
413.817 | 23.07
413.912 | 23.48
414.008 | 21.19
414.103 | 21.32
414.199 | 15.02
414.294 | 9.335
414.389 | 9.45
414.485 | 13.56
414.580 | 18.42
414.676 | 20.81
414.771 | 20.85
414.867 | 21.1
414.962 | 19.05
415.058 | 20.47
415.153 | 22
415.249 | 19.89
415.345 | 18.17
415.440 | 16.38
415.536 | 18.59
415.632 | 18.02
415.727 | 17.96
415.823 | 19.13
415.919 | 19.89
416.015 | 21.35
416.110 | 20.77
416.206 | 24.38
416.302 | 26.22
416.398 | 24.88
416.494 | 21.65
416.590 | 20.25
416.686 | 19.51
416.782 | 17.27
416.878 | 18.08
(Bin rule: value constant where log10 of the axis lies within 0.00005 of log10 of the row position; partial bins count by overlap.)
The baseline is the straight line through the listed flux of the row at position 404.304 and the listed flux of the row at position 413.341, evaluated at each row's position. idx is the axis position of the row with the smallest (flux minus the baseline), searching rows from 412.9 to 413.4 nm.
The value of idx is 413.246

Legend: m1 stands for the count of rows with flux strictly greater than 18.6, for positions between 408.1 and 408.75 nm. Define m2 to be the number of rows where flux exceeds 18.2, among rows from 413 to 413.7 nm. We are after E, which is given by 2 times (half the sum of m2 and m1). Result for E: 7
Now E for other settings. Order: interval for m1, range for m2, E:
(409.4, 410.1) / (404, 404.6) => 5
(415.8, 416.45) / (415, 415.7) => 11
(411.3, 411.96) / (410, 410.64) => 9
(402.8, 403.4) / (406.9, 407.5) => 4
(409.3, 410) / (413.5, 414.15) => 10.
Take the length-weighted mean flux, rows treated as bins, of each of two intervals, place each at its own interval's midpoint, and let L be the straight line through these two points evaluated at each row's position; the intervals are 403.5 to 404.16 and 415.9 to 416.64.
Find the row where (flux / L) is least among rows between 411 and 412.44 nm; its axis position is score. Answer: 411.158 nm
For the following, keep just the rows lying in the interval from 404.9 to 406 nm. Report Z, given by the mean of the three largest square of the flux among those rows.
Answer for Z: 407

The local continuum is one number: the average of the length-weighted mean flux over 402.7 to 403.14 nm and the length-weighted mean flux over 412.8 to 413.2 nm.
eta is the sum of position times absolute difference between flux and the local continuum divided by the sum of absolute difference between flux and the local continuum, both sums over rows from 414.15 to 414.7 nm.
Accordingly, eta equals 414.41 nm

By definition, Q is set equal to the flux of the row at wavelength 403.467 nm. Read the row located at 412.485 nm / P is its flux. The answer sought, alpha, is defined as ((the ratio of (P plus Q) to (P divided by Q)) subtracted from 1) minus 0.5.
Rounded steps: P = 23.81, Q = 10.97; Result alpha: -16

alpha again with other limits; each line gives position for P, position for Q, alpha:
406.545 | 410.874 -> -45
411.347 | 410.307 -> -44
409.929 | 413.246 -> -18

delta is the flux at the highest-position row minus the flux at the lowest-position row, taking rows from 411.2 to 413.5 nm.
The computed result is -3.9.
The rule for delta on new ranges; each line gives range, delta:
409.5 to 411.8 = 6.9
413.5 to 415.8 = -1.4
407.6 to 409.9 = 6.4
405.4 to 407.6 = -2.1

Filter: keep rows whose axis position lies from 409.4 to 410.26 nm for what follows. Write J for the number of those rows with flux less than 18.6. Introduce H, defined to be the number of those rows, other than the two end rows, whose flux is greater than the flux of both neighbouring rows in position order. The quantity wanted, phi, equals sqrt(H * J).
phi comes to 2.6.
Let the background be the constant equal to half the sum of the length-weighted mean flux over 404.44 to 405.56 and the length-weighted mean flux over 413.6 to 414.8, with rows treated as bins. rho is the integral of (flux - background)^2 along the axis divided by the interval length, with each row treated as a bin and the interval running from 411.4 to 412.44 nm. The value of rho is 20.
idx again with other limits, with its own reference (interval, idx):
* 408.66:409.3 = 409.174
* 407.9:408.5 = 408.421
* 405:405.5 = 405.330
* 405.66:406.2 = 405.797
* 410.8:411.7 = 411.158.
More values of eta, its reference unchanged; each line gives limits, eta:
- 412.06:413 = 412.55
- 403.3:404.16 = 403.68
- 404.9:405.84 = 405.35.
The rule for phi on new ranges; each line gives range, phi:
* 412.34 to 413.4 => 3.5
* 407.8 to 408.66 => 2.0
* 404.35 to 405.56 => 4.0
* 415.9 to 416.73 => 0.0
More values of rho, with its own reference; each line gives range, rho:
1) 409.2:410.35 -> 13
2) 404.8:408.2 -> 13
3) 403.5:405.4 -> 24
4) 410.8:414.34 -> 17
